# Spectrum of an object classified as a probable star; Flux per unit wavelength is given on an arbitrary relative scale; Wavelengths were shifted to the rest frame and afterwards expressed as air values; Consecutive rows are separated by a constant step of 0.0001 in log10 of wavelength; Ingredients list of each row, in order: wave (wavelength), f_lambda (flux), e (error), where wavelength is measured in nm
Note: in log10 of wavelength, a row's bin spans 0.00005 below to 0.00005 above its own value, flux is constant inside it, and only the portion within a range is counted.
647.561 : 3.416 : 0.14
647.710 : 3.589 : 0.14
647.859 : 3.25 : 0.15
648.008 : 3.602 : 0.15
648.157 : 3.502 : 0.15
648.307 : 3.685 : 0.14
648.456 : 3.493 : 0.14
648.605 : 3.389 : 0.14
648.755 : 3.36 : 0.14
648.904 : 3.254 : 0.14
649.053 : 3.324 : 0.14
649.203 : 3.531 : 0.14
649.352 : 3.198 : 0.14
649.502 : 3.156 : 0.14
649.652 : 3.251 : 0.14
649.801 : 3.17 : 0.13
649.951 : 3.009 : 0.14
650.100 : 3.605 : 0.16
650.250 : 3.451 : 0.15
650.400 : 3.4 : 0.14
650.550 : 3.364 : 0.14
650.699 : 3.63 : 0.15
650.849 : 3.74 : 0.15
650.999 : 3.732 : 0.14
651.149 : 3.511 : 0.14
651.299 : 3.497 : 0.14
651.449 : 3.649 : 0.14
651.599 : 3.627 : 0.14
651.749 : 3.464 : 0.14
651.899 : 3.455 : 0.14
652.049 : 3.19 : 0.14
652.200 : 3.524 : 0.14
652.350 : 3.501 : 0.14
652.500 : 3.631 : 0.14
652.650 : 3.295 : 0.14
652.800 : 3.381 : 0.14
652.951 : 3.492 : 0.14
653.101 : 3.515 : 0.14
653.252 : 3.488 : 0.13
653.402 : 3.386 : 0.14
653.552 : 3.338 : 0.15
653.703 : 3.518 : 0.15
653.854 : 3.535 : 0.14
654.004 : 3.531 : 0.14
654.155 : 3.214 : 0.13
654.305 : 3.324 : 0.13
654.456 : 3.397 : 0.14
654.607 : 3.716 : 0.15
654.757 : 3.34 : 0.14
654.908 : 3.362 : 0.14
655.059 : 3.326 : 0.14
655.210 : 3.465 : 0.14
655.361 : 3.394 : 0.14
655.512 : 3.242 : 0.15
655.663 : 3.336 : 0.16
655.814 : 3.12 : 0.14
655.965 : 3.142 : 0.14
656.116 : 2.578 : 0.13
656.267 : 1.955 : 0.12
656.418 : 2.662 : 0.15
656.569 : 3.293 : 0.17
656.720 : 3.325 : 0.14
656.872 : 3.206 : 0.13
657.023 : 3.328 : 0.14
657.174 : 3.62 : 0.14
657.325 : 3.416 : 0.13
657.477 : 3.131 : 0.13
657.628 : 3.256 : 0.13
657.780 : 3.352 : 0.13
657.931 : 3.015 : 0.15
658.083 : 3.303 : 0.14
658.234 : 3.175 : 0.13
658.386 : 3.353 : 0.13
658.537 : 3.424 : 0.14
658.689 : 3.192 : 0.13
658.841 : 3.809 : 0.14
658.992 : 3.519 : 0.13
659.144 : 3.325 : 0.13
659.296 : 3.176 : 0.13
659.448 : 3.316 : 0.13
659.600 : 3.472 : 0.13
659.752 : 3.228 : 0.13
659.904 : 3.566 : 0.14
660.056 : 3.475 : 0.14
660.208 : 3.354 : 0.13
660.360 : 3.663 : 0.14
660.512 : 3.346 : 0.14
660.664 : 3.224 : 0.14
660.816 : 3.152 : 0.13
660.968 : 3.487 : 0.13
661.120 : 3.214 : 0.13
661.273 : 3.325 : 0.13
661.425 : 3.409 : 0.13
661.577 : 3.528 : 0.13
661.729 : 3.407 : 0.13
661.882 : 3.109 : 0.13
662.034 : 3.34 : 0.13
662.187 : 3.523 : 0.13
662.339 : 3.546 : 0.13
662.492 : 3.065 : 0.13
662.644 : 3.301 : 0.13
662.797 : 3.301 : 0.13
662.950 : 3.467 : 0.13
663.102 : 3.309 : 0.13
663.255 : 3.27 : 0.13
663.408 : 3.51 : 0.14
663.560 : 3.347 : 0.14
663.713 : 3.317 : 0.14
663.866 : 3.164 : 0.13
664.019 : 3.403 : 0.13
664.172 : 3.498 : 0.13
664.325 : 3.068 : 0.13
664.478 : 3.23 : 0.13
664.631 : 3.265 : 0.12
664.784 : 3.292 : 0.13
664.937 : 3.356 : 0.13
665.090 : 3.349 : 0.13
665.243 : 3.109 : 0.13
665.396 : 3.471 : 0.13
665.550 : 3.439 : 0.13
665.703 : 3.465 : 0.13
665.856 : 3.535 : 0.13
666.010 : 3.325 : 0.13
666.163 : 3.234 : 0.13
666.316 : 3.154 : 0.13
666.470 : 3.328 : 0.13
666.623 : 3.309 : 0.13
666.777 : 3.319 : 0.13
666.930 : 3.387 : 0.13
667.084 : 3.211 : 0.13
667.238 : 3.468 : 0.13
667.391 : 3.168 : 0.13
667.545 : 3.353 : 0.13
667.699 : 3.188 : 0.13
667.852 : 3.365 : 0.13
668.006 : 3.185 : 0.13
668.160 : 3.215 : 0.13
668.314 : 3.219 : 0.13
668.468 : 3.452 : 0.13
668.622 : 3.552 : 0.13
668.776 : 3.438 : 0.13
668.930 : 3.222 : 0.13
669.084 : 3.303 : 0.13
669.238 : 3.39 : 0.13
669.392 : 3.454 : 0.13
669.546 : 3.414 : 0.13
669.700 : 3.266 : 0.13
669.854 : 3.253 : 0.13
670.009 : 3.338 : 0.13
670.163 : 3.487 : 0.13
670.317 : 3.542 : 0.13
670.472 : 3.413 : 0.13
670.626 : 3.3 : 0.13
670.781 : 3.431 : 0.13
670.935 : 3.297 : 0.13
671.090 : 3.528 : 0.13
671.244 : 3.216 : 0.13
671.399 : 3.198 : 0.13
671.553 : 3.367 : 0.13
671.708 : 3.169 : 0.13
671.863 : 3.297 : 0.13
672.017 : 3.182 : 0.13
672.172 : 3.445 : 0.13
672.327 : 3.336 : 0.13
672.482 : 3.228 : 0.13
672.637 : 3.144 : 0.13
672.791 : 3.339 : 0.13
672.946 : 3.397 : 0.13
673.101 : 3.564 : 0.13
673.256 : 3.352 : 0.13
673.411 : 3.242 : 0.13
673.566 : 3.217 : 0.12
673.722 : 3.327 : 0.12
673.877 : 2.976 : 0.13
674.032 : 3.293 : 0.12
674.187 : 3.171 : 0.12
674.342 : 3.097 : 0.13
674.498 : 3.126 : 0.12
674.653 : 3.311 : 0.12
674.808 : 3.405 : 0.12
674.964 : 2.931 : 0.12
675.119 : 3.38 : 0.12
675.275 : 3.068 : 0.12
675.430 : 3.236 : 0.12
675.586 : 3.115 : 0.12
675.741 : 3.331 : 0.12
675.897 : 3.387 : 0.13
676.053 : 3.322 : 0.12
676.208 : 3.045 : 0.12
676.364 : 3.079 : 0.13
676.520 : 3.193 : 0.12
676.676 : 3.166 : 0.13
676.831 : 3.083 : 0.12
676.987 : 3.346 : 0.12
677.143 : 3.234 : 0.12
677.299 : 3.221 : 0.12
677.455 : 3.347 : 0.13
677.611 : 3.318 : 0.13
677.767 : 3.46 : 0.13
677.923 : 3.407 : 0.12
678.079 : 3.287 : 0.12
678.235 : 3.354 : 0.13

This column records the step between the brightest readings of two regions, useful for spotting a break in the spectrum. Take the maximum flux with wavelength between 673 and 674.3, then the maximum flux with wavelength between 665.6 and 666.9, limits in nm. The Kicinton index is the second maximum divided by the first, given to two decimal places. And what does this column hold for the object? 0.99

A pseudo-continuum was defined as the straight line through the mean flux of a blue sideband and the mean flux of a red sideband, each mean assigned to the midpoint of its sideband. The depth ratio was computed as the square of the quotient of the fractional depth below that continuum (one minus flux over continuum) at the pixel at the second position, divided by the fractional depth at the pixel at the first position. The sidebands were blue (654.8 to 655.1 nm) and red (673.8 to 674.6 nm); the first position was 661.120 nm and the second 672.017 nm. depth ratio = 0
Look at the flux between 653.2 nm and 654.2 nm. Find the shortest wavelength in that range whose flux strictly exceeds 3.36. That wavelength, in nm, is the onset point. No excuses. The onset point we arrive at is 653.252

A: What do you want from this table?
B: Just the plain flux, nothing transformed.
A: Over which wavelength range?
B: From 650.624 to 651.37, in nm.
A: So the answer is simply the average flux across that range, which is 3.62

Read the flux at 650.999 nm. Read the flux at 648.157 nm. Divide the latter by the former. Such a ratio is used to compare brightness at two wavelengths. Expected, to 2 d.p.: 0.94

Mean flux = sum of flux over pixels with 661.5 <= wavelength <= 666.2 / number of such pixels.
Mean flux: 3.34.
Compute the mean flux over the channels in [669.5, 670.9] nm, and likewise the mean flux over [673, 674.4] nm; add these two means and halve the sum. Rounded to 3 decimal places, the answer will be 3.316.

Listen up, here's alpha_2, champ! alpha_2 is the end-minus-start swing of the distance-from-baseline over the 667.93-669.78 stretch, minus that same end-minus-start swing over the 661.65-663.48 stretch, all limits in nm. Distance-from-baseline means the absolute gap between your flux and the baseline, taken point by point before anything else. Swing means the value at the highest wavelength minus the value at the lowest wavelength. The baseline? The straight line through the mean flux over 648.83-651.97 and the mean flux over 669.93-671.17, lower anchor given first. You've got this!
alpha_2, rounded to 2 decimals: -0.16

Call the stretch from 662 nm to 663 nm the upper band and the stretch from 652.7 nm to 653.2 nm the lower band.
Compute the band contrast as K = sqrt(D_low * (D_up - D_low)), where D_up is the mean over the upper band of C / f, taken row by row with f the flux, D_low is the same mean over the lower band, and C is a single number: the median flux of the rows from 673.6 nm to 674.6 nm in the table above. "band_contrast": 0.16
